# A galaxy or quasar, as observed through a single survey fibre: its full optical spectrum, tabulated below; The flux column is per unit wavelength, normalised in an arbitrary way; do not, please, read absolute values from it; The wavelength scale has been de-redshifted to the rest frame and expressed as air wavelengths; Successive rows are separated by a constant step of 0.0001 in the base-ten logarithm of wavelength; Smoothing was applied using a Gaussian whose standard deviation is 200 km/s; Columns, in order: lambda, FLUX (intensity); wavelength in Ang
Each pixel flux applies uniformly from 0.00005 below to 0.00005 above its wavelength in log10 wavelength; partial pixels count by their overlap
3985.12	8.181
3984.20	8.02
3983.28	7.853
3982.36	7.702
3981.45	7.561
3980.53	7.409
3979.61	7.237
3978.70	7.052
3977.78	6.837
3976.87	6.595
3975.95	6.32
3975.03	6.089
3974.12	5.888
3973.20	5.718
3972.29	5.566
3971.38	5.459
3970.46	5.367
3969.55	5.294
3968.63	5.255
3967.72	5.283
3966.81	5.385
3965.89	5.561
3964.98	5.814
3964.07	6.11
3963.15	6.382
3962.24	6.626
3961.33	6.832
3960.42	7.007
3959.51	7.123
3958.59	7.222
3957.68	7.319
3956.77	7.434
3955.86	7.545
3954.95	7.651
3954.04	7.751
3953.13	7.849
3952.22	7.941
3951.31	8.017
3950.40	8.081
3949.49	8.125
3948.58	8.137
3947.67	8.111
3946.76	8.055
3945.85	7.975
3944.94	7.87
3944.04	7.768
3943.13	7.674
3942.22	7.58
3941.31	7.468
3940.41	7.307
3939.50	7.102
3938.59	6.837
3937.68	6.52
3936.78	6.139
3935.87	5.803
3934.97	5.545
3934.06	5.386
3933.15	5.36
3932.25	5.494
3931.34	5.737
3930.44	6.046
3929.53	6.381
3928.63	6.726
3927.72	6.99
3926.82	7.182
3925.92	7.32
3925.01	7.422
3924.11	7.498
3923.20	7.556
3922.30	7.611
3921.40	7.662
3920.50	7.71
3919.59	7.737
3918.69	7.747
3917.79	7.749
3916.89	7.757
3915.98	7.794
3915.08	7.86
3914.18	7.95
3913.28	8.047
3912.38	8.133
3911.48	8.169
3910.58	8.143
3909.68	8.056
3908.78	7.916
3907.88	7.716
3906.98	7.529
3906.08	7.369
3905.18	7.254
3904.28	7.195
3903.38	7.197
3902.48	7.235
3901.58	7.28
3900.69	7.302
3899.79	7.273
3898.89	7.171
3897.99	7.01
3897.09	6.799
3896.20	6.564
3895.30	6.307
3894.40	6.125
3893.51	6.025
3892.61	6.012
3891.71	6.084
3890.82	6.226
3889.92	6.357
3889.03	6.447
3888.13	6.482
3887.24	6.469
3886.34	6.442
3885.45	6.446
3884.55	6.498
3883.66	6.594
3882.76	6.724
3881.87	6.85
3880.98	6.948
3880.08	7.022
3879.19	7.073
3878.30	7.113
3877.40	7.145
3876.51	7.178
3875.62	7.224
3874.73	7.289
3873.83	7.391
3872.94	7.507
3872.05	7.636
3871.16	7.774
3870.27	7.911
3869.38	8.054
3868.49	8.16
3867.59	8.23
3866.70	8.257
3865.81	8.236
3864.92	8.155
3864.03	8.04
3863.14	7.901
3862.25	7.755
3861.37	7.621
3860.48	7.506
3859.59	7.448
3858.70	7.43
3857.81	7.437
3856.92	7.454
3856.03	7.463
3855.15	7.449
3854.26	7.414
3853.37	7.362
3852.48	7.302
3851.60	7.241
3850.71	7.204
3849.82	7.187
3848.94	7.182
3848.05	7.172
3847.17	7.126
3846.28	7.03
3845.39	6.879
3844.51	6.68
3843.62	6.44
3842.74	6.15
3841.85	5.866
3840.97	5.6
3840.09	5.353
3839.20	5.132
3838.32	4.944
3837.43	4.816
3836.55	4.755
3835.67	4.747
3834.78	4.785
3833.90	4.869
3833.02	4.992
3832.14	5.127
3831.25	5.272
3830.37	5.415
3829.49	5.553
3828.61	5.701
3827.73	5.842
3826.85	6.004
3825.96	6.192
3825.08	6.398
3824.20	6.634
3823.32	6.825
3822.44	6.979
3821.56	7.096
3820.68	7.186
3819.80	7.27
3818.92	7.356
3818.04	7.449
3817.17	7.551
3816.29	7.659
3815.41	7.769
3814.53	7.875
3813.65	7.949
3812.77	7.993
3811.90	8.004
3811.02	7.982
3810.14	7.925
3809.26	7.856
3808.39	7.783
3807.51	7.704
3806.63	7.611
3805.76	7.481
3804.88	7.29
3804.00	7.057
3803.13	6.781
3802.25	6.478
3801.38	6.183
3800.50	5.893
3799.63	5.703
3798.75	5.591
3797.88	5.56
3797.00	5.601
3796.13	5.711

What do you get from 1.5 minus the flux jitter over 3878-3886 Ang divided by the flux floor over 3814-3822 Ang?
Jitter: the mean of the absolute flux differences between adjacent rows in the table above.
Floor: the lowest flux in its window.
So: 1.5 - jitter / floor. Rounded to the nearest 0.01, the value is 1.49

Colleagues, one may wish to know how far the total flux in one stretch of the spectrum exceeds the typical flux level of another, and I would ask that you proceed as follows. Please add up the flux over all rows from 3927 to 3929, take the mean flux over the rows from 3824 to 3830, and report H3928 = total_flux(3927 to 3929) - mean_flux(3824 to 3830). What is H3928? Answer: 8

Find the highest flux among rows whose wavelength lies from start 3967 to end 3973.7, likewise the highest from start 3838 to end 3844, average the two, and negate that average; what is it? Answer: -6.08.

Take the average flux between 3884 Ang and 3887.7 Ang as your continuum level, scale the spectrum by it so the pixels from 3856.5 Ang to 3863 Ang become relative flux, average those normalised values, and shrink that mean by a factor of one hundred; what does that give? 0.0116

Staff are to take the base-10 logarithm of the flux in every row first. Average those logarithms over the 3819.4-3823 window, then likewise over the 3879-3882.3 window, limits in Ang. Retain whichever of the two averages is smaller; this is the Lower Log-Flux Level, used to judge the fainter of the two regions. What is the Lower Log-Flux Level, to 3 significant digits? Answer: 0.843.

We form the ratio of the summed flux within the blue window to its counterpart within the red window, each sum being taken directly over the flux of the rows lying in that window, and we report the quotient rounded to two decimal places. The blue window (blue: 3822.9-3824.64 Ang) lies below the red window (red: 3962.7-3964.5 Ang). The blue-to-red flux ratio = 1.08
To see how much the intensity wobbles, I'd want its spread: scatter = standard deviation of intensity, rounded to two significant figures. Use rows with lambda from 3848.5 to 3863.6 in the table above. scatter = 0.19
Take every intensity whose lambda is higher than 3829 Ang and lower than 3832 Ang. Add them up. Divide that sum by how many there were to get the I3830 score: 5.4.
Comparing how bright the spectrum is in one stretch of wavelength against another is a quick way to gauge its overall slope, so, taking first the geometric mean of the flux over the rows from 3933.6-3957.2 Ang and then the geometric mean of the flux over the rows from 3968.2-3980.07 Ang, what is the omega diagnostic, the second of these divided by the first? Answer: 0.82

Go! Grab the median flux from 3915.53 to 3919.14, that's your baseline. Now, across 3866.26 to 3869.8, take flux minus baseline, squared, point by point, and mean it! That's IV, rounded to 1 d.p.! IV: 0.2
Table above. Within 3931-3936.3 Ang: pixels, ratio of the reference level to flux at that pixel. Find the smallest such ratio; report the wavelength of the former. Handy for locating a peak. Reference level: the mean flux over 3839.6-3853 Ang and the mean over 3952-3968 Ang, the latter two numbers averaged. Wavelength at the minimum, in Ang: 3935.87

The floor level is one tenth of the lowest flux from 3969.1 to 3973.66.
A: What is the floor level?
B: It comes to 0.53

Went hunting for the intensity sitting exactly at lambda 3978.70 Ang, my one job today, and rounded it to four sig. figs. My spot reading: 7.052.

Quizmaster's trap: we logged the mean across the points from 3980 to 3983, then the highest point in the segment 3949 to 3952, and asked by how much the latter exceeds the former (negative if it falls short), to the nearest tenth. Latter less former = 0.6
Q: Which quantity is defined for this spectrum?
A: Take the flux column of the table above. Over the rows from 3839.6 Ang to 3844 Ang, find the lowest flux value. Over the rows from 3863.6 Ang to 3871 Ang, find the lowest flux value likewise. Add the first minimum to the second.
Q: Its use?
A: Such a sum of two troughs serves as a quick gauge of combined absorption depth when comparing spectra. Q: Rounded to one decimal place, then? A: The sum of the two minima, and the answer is 13.3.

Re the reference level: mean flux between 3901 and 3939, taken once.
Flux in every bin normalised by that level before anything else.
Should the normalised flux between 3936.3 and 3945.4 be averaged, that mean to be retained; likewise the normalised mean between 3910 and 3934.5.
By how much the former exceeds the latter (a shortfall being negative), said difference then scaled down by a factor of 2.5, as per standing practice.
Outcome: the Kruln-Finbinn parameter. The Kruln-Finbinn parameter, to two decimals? 0.00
